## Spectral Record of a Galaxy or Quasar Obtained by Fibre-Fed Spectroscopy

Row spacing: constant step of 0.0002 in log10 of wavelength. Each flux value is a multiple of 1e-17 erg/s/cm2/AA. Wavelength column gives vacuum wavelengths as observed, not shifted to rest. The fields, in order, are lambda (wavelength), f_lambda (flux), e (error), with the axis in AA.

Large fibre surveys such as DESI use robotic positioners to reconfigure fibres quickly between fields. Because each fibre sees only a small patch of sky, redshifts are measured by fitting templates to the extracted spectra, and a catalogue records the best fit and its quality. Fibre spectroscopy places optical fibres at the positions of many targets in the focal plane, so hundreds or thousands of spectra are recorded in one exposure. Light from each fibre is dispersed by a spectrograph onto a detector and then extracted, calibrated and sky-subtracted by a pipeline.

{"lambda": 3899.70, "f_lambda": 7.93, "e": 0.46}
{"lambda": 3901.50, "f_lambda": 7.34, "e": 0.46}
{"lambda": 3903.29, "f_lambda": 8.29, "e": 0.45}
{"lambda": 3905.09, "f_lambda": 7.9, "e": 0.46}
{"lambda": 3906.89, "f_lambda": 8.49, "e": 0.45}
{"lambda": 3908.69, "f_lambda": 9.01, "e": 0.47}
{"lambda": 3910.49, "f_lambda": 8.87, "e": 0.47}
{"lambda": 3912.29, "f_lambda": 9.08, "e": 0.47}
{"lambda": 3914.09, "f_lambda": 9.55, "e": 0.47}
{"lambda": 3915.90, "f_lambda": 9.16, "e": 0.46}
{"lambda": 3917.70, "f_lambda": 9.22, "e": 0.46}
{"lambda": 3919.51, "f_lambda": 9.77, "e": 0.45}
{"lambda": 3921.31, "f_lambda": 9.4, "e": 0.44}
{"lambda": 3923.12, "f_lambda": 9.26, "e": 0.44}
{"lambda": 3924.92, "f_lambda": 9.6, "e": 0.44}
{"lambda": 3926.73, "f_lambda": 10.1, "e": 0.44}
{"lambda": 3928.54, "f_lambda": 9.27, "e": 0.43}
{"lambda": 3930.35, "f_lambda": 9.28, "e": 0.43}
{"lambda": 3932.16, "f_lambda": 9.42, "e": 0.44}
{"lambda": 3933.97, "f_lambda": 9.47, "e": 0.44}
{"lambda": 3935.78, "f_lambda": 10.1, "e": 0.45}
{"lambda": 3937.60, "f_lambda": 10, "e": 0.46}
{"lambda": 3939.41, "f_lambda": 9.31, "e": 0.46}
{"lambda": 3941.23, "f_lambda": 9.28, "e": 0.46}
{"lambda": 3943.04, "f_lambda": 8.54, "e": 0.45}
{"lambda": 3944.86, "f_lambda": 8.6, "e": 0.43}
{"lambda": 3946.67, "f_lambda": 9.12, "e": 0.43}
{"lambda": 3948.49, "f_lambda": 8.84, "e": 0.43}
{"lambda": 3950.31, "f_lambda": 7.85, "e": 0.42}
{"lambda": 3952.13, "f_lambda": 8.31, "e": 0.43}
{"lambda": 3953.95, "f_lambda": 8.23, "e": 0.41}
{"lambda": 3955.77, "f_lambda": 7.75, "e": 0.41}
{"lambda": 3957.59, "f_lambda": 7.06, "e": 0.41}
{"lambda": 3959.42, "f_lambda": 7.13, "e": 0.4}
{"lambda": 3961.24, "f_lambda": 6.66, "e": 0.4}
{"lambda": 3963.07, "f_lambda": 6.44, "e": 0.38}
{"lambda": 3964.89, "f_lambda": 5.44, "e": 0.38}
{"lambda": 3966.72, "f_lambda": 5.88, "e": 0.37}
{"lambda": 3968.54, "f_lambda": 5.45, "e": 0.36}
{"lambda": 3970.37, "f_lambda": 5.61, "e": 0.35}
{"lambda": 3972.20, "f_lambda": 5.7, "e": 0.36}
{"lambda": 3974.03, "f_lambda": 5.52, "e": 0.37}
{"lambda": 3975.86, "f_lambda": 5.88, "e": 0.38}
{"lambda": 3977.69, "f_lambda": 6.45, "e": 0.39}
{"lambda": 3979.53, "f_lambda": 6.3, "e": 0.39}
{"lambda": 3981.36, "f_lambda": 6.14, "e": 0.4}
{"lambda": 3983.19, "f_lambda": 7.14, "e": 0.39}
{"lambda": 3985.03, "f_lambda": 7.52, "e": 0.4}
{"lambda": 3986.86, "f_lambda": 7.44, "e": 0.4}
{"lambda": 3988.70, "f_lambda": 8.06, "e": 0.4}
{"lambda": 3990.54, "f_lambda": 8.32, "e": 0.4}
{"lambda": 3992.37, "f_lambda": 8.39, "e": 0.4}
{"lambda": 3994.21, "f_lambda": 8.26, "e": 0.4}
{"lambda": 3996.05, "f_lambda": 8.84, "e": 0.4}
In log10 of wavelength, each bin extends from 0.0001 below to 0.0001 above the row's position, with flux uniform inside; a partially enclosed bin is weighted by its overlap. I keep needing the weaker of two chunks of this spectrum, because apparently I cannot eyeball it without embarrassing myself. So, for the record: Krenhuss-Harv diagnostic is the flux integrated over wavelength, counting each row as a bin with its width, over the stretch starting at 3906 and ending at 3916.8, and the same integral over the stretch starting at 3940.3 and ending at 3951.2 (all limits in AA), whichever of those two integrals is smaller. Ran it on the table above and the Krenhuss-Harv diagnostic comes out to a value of 95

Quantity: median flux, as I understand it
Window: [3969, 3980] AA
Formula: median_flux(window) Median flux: 5.8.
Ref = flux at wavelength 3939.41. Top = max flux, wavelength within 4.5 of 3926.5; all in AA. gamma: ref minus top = -0.8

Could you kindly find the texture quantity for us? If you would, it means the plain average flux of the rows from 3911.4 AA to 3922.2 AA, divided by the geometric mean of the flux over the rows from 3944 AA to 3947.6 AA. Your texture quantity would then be 1.06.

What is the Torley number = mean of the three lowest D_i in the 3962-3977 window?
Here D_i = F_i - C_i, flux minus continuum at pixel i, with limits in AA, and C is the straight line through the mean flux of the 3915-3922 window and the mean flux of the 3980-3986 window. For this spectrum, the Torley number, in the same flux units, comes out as -2.0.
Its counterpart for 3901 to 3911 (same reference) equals -2.1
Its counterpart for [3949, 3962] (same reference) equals -0.9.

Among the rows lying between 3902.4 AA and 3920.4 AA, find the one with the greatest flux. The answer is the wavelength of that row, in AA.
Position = 3919.51 AA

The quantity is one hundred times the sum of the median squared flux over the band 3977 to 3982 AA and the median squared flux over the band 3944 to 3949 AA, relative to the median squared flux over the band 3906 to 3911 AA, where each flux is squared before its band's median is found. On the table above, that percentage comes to 150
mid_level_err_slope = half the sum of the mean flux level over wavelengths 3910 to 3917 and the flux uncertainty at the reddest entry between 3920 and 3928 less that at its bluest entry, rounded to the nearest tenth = 4.6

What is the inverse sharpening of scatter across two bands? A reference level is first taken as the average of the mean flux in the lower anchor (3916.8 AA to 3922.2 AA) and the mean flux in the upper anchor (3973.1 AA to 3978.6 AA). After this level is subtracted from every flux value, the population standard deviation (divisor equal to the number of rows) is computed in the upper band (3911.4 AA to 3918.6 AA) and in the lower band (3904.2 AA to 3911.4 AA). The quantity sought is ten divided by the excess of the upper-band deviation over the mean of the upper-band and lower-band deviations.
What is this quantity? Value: -80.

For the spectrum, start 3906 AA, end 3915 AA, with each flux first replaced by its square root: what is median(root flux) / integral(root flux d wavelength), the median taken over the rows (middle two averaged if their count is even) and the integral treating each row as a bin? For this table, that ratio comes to 0.111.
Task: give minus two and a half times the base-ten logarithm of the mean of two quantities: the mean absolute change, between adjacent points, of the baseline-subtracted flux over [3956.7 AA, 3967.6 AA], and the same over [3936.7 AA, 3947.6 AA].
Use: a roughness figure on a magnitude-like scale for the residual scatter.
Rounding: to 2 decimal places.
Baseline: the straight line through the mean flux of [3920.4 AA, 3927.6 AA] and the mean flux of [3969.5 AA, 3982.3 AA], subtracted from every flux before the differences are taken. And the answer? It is 0.95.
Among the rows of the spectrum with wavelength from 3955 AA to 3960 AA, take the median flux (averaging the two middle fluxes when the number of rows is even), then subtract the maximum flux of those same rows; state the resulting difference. -0.62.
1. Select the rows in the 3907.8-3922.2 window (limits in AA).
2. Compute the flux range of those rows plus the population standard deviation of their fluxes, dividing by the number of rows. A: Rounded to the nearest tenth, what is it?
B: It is 1.2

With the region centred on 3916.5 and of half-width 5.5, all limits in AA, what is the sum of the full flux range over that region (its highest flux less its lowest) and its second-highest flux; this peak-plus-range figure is 10.2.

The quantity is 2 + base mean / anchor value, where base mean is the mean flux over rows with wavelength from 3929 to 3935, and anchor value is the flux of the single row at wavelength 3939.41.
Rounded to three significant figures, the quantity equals 3.01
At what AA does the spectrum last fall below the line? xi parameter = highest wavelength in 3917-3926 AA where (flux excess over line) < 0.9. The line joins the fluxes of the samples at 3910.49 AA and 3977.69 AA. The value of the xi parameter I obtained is 3923.12 AA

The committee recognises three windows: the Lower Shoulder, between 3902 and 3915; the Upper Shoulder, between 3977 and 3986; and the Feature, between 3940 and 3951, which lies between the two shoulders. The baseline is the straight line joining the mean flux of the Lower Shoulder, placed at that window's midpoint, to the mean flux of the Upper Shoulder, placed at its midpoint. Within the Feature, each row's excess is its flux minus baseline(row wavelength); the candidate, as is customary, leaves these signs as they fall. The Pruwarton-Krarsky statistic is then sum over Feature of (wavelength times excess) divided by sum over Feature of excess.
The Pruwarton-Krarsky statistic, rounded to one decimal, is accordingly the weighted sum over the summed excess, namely 3945.2 AA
